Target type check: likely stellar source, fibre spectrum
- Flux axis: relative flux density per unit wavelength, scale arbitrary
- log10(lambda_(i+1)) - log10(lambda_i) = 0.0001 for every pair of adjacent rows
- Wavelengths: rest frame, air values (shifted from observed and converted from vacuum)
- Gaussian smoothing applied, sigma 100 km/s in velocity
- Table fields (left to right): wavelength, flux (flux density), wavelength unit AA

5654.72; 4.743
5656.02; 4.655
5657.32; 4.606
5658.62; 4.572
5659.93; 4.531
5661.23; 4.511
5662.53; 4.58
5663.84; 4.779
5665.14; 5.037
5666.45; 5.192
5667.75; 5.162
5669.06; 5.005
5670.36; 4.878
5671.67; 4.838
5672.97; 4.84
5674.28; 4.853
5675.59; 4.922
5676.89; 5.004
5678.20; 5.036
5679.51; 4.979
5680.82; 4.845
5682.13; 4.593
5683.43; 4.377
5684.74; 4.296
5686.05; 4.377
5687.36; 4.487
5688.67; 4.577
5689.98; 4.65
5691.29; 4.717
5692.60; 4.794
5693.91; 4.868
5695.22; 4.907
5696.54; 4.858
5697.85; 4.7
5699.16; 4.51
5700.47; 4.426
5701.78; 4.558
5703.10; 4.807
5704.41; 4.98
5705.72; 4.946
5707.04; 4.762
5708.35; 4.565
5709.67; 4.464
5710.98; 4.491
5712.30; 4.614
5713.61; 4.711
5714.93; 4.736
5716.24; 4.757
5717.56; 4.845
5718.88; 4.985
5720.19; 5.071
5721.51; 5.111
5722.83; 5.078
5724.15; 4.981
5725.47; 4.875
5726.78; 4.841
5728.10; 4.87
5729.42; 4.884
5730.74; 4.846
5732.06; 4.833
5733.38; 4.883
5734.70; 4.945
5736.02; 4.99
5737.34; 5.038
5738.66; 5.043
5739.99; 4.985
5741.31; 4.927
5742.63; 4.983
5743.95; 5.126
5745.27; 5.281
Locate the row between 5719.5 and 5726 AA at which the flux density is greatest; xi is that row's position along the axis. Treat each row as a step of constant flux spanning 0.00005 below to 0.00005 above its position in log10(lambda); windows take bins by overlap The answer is 5721.51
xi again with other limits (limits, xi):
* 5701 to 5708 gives 5704.41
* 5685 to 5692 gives 5691.29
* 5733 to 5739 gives 5738.66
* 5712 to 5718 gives 5717.56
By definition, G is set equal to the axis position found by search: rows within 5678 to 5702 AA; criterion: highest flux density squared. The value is 5678.20 AA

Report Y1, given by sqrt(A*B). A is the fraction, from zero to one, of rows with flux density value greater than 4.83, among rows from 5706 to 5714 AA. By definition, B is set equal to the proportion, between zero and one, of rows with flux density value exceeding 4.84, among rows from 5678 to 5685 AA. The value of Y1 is 0.0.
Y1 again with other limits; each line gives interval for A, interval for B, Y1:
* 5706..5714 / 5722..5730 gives 0.0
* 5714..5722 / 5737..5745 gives 0.8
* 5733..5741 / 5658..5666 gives 0.4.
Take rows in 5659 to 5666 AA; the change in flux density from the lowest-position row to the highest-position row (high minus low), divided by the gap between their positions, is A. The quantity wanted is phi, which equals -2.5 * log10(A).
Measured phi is 2.53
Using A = 0.10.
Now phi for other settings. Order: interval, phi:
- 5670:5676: 5.19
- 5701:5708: 3.53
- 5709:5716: 3.22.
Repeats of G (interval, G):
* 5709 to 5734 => 5721.51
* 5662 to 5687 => 5666.45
